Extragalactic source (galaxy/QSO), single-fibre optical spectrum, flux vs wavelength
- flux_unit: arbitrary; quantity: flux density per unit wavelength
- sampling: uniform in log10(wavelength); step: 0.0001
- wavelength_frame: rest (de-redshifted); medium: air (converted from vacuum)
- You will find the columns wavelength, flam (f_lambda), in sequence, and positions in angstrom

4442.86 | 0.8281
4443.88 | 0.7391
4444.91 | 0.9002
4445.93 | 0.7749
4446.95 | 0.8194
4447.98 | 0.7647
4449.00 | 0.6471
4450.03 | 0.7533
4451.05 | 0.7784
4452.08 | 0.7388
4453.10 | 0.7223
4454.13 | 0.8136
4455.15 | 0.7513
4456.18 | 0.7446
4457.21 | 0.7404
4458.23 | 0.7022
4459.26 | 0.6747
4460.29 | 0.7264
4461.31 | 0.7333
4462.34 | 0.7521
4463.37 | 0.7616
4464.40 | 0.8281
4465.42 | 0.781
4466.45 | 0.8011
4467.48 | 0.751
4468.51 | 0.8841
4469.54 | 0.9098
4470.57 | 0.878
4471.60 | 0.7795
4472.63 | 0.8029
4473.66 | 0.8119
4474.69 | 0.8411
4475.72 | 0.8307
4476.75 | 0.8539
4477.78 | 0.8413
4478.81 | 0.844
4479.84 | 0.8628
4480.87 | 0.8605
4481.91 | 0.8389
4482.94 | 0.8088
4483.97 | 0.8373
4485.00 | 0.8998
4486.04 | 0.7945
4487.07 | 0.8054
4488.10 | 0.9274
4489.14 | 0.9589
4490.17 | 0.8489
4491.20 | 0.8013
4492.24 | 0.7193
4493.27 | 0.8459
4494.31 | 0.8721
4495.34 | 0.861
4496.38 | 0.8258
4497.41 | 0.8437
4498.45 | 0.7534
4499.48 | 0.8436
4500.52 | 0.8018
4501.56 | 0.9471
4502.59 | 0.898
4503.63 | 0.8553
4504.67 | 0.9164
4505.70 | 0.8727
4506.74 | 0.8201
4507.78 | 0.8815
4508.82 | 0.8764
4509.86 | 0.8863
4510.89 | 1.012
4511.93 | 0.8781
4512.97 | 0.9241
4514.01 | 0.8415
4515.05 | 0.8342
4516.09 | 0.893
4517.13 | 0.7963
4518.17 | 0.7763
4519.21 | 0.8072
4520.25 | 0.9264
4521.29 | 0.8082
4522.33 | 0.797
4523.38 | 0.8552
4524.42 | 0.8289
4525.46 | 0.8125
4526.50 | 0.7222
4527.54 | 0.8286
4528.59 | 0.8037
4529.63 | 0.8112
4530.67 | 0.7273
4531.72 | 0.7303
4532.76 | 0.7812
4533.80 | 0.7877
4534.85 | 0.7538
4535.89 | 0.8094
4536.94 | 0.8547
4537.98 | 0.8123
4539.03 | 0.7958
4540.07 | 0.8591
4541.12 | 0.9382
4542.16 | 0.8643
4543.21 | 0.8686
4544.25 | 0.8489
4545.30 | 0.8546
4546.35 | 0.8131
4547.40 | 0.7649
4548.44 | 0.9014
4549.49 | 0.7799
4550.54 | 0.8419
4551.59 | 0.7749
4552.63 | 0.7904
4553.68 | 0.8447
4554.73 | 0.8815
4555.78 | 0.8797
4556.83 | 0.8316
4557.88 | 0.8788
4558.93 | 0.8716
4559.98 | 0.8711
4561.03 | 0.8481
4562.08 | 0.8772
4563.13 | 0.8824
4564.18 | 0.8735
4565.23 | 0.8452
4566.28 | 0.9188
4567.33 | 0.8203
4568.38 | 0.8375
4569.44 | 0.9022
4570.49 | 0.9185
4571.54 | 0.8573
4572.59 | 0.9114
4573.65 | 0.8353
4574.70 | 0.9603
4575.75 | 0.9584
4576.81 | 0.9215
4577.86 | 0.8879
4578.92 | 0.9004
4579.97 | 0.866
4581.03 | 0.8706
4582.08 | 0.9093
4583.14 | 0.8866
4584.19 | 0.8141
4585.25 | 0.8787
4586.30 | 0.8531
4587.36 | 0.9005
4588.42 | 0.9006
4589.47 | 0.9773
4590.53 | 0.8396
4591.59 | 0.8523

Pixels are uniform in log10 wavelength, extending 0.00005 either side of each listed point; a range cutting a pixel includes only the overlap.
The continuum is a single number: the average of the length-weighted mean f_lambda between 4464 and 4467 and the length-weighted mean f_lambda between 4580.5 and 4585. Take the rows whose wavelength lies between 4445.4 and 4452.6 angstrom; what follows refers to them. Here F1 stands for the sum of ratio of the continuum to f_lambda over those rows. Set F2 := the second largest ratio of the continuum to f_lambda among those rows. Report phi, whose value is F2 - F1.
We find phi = -6.67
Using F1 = 7.81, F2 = 1.133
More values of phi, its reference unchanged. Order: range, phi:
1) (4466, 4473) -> -6.02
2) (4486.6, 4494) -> -5.95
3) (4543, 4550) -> -5.98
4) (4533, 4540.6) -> -6.18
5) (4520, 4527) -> -6.12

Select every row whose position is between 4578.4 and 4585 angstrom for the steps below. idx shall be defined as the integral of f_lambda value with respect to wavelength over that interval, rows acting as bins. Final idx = 5.8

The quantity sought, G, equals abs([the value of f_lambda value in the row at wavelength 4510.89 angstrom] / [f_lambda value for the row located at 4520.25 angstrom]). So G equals 1.09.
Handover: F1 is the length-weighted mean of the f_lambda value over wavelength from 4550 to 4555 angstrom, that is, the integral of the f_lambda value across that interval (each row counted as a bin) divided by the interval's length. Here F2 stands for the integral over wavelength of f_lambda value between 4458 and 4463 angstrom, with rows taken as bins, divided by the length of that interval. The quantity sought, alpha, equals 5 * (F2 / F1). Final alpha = 4.4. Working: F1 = 0.82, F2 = 0.72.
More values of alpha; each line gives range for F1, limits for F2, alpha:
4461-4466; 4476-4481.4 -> 5.5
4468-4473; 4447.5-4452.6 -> 4.3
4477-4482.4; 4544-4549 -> 4.9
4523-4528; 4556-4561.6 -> 5.3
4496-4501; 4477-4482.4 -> 5.2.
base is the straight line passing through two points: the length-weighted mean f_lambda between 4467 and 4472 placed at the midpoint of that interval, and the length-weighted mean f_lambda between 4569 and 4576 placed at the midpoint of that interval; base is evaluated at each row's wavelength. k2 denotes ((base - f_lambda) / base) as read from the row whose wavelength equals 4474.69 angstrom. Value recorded 0.00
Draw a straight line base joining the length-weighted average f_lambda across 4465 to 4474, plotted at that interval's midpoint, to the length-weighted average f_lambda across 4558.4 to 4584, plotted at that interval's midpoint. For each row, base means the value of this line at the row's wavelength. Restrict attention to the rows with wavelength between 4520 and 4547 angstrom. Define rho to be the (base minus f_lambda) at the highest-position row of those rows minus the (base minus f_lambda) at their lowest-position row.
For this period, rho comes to 0.13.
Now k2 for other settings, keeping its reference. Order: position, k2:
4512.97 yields -0.06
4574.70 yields -0.06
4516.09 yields -0.03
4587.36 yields 0.02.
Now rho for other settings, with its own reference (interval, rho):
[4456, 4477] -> -0.10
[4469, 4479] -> 0.07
